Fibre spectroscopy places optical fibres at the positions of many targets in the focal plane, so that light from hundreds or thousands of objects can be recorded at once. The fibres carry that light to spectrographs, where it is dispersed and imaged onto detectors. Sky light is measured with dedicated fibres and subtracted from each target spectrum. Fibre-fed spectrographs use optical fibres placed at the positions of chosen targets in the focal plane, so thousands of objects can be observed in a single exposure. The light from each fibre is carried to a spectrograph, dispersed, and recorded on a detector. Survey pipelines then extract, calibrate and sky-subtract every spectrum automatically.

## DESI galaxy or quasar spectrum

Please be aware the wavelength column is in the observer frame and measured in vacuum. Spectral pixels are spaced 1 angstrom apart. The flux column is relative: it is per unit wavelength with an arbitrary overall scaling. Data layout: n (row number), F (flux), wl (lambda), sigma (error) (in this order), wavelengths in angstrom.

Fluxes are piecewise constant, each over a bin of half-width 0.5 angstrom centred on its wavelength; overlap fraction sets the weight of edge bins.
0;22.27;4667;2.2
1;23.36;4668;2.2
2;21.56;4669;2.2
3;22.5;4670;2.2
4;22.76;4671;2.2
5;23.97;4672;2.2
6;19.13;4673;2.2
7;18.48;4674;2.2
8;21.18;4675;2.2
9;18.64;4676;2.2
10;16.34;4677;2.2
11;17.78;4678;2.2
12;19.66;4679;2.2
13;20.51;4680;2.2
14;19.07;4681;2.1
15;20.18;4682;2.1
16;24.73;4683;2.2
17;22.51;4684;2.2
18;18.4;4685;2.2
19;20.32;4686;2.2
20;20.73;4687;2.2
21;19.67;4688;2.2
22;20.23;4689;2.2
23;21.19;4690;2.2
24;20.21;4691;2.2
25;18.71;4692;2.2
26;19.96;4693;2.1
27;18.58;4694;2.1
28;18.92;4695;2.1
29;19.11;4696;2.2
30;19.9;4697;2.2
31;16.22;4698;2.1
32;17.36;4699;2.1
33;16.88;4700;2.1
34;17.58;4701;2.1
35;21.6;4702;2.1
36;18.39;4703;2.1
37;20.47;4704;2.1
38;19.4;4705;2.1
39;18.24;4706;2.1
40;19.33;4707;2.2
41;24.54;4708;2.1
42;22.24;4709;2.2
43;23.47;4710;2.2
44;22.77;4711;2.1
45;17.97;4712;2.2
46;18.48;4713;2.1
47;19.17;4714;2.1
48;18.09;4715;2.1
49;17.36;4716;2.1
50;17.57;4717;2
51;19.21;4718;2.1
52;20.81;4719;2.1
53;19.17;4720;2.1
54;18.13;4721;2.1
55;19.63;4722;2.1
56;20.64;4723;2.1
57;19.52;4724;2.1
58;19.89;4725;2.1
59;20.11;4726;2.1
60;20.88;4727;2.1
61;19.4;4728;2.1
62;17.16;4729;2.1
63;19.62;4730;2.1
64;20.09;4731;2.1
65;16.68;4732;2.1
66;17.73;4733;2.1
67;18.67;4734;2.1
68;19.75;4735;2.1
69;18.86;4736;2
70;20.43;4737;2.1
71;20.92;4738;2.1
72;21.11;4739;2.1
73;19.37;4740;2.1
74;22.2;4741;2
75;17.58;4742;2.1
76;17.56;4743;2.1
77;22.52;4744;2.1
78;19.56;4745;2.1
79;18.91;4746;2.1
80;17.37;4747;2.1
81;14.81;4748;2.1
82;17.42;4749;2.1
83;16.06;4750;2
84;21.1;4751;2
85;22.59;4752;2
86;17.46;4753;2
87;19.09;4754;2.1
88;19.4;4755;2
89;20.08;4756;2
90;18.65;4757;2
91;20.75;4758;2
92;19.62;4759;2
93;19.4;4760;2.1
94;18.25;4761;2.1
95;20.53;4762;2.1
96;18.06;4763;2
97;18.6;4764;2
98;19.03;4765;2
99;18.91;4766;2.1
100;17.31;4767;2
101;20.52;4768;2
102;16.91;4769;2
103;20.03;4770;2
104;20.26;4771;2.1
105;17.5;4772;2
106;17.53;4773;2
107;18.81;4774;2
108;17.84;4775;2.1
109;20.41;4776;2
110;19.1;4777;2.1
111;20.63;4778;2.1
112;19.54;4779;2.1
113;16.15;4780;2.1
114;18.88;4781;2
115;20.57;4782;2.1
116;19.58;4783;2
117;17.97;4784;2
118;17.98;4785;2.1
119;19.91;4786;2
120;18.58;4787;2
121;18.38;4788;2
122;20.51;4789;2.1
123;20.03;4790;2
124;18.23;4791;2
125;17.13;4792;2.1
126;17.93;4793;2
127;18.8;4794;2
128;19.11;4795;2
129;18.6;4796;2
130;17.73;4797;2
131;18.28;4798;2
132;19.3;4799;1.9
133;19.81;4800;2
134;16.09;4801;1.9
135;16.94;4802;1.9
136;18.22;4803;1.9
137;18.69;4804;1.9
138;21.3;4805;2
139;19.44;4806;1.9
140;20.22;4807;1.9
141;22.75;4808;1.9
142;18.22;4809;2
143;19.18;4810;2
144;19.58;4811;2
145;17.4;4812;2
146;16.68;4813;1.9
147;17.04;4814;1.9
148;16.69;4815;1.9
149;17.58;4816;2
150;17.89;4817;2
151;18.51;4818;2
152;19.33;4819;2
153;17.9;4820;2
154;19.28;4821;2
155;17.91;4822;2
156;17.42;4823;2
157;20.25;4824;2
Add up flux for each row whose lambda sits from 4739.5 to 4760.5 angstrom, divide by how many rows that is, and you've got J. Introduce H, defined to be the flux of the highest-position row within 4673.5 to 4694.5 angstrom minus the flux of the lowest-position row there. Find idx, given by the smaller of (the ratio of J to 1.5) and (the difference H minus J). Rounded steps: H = 0.1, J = 19.1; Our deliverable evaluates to -19.0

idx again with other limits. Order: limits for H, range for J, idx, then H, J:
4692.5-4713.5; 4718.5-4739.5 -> -21.0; -1.5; 19.5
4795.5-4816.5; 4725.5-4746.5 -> -20.5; -1.0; 19.5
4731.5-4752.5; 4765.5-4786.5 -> -13.0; 5.9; 18.9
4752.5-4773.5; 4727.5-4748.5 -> -19.0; 0.1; 19.1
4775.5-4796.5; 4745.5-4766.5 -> -20.7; -1.8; 18.9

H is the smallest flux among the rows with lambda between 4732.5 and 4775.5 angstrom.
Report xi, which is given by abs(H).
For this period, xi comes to 14.8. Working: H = 14.81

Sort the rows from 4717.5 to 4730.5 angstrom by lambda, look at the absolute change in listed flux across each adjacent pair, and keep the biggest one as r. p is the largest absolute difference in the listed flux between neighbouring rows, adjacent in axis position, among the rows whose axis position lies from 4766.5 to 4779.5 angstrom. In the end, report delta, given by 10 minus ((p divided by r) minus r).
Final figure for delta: 11.0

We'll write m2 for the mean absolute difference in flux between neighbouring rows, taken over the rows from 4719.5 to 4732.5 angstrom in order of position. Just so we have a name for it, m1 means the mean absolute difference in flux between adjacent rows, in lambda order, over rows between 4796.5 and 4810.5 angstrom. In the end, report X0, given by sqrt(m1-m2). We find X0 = 0.57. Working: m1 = 1.67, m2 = 1.3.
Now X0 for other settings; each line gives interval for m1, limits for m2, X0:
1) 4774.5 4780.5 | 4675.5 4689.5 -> 0.38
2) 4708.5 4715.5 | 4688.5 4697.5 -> 0.76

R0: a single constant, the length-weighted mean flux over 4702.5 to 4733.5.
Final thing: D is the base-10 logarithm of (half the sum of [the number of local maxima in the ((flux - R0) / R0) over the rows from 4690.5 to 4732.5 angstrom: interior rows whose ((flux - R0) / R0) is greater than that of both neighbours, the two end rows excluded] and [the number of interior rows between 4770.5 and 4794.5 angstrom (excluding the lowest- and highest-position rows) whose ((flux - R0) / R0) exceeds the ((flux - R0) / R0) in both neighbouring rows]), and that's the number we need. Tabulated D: 1.0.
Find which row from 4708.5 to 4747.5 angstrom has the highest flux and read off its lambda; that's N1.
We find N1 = 4710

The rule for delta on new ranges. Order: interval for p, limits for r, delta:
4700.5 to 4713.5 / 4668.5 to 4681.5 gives 13.8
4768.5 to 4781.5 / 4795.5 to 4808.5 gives 12.8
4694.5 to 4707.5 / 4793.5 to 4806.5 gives 12.6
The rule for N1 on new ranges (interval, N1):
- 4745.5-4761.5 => 4752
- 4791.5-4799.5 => 4799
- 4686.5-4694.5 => 4690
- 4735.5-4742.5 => 4741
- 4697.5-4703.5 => 4702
